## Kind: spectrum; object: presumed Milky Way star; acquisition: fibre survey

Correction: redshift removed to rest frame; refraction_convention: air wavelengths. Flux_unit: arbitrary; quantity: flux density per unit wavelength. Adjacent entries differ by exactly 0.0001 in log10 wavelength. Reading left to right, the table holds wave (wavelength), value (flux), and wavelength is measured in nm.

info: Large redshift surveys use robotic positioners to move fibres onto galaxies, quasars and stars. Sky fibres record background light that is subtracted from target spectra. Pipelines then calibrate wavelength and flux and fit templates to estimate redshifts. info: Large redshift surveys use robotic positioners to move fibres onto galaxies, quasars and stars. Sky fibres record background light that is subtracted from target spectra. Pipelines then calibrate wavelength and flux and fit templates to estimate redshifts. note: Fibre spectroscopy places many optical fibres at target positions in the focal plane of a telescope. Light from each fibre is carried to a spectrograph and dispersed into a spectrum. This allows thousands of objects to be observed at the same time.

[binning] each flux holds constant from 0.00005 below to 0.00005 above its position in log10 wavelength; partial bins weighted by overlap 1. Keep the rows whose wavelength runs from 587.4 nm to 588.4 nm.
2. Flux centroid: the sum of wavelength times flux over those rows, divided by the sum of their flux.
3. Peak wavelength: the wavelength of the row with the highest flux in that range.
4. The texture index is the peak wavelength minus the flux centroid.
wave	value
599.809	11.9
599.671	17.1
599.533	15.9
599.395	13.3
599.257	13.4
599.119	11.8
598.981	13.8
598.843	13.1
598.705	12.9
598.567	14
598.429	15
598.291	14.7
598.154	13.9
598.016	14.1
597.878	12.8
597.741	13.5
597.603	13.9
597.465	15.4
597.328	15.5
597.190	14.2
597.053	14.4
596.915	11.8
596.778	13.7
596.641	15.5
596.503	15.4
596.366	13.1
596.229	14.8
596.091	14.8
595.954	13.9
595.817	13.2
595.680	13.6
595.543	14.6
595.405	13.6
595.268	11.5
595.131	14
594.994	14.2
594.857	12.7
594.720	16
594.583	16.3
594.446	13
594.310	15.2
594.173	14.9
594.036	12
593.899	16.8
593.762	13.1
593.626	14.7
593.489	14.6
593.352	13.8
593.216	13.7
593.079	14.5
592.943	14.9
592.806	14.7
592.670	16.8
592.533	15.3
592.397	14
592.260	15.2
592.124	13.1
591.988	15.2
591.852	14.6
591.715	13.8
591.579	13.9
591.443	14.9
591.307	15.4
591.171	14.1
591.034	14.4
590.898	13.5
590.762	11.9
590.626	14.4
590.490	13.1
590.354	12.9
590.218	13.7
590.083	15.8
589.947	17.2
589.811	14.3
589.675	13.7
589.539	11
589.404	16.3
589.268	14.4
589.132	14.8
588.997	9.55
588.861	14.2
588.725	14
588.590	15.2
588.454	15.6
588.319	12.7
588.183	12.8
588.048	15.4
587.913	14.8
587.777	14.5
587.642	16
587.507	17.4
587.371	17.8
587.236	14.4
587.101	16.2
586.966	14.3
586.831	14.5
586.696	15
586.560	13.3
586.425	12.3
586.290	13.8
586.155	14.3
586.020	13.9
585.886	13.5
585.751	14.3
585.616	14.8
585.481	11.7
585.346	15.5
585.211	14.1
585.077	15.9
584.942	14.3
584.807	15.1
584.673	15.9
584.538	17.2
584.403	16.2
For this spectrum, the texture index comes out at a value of -0.38 nm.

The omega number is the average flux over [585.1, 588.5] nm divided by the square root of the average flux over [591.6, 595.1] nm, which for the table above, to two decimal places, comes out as 3.81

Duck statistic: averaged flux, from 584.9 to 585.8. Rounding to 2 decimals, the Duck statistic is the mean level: 14.37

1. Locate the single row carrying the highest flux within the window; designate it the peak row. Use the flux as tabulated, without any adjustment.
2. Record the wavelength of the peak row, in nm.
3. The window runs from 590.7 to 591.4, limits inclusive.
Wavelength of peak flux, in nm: 591.307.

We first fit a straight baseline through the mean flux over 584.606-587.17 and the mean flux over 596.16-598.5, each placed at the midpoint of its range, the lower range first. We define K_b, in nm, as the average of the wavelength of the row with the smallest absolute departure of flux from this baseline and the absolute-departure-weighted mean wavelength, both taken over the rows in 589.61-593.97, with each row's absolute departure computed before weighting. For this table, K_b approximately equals 590.77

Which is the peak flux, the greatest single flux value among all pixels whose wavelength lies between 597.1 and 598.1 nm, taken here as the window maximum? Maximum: 15.5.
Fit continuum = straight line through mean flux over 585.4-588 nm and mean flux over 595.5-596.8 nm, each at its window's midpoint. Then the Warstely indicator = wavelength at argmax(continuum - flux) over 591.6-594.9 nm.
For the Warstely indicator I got 594.036 nm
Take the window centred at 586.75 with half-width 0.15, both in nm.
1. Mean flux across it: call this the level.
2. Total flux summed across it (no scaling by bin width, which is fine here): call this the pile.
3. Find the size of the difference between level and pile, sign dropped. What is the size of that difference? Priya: 15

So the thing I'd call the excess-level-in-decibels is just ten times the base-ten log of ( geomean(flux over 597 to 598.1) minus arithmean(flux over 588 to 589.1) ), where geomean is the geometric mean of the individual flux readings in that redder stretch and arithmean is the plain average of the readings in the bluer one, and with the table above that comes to -2.9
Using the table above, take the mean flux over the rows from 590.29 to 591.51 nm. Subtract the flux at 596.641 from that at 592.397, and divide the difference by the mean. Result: -0.11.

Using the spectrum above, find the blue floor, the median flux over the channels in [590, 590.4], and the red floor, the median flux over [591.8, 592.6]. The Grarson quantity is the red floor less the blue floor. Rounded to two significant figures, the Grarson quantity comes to 1.2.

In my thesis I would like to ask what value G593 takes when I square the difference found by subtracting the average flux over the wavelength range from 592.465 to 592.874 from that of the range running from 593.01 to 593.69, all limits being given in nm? 1.8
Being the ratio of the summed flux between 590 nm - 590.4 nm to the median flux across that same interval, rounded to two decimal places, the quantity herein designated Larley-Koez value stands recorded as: 3.09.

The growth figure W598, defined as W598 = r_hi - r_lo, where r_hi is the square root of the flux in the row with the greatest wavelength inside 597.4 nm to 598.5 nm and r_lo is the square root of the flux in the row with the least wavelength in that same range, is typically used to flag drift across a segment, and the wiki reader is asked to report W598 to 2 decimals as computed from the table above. -0.05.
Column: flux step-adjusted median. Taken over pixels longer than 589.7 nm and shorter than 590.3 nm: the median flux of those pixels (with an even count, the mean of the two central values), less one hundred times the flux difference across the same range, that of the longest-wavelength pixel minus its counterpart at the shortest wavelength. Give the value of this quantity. 75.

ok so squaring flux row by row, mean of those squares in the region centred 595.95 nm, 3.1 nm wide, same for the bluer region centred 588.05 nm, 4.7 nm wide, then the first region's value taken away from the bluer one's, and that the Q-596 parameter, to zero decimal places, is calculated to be 9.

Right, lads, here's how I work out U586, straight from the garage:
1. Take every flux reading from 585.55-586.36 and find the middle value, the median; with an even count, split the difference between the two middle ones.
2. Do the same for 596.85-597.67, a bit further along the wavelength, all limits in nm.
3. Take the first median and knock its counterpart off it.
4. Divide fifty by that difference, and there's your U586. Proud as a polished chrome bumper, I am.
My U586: -250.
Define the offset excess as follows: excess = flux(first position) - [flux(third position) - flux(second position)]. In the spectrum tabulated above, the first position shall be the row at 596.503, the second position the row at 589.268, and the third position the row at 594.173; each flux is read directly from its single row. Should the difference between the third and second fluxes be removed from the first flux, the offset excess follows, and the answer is 14.9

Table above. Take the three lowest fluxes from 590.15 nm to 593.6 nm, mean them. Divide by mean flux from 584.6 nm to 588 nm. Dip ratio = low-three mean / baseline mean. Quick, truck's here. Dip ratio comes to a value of 0.859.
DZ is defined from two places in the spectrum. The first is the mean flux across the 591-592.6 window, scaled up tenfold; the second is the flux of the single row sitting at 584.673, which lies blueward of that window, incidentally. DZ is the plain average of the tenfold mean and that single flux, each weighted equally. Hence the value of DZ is 80.4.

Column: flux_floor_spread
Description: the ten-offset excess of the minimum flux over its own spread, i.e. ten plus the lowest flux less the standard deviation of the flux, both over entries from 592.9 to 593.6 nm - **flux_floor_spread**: 23.2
